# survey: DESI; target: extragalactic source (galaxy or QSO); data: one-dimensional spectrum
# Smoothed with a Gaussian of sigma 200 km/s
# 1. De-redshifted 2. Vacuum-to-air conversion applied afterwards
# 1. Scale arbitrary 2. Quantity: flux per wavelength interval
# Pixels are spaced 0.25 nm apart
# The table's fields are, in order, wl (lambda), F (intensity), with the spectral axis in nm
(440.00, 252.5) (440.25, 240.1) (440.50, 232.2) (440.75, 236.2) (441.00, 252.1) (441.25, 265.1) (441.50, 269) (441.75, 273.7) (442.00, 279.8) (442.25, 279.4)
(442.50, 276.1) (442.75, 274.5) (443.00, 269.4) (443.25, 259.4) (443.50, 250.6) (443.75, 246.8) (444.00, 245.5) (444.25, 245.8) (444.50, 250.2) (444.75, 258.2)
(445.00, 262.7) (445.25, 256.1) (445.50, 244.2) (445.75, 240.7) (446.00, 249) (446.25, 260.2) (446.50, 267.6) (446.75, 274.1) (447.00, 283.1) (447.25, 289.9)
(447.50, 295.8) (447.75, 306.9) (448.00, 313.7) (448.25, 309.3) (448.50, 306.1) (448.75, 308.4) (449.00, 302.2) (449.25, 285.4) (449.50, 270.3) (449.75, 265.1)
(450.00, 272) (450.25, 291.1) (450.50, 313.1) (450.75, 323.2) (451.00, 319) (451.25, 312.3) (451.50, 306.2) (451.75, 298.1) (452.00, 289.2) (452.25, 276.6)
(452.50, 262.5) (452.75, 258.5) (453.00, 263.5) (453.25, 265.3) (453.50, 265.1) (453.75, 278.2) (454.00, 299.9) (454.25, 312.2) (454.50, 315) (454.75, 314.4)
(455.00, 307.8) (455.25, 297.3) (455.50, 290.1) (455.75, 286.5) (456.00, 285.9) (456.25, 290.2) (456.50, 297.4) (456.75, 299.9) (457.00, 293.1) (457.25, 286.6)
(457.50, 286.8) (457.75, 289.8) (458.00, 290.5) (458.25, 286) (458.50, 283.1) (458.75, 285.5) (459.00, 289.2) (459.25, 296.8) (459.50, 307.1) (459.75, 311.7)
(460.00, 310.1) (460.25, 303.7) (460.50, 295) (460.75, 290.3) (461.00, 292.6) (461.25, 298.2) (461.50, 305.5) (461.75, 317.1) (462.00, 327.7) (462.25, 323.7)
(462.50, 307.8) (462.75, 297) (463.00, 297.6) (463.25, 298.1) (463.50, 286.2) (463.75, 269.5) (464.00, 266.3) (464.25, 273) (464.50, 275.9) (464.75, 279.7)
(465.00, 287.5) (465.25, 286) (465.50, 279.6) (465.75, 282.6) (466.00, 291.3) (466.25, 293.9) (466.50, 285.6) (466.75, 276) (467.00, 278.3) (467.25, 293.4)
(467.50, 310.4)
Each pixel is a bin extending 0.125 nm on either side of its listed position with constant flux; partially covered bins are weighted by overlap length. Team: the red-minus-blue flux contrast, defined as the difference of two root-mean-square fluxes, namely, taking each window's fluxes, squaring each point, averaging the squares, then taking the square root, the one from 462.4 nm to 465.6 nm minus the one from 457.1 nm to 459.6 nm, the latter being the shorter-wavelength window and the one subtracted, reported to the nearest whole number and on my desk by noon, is -5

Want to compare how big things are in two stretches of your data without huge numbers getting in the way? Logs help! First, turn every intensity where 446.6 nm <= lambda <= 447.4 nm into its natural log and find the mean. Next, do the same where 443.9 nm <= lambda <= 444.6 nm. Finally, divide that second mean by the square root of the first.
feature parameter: 2.32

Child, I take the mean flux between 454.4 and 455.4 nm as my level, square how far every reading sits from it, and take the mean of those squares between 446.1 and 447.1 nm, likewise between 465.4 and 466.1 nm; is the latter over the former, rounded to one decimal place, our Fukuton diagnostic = 0.4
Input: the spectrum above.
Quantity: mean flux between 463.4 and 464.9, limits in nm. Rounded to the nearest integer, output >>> 275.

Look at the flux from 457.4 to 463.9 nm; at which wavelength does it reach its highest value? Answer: 462.00 nm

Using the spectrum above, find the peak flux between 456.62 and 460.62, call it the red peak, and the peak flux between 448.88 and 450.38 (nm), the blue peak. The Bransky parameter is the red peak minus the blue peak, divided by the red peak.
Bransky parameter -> 0.03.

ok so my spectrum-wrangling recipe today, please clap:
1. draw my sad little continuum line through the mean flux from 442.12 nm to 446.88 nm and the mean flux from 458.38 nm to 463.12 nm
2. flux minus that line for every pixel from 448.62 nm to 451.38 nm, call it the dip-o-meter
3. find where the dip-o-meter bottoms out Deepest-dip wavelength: 449.75 nm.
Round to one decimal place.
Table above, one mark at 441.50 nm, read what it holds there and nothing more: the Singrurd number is 269.0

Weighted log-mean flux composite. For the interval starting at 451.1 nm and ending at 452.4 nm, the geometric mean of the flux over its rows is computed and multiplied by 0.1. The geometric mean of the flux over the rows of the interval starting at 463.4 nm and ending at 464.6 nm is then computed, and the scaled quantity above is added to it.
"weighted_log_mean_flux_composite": 304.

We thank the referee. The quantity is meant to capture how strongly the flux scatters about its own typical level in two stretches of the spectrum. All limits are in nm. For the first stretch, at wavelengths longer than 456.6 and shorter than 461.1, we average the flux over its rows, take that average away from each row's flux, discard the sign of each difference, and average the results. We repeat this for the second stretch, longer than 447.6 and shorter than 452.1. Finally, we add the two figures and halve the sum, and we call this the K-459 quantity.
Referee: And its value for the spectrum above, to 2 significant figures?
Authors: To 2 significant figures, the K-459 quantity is 11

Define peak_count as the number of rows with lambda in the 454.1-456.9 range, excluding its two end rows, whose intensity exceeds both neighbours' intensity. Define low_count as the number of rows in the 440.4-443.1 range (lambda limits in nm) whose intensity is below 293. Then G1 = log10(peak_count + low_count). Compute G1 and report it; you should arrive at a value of 1.08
